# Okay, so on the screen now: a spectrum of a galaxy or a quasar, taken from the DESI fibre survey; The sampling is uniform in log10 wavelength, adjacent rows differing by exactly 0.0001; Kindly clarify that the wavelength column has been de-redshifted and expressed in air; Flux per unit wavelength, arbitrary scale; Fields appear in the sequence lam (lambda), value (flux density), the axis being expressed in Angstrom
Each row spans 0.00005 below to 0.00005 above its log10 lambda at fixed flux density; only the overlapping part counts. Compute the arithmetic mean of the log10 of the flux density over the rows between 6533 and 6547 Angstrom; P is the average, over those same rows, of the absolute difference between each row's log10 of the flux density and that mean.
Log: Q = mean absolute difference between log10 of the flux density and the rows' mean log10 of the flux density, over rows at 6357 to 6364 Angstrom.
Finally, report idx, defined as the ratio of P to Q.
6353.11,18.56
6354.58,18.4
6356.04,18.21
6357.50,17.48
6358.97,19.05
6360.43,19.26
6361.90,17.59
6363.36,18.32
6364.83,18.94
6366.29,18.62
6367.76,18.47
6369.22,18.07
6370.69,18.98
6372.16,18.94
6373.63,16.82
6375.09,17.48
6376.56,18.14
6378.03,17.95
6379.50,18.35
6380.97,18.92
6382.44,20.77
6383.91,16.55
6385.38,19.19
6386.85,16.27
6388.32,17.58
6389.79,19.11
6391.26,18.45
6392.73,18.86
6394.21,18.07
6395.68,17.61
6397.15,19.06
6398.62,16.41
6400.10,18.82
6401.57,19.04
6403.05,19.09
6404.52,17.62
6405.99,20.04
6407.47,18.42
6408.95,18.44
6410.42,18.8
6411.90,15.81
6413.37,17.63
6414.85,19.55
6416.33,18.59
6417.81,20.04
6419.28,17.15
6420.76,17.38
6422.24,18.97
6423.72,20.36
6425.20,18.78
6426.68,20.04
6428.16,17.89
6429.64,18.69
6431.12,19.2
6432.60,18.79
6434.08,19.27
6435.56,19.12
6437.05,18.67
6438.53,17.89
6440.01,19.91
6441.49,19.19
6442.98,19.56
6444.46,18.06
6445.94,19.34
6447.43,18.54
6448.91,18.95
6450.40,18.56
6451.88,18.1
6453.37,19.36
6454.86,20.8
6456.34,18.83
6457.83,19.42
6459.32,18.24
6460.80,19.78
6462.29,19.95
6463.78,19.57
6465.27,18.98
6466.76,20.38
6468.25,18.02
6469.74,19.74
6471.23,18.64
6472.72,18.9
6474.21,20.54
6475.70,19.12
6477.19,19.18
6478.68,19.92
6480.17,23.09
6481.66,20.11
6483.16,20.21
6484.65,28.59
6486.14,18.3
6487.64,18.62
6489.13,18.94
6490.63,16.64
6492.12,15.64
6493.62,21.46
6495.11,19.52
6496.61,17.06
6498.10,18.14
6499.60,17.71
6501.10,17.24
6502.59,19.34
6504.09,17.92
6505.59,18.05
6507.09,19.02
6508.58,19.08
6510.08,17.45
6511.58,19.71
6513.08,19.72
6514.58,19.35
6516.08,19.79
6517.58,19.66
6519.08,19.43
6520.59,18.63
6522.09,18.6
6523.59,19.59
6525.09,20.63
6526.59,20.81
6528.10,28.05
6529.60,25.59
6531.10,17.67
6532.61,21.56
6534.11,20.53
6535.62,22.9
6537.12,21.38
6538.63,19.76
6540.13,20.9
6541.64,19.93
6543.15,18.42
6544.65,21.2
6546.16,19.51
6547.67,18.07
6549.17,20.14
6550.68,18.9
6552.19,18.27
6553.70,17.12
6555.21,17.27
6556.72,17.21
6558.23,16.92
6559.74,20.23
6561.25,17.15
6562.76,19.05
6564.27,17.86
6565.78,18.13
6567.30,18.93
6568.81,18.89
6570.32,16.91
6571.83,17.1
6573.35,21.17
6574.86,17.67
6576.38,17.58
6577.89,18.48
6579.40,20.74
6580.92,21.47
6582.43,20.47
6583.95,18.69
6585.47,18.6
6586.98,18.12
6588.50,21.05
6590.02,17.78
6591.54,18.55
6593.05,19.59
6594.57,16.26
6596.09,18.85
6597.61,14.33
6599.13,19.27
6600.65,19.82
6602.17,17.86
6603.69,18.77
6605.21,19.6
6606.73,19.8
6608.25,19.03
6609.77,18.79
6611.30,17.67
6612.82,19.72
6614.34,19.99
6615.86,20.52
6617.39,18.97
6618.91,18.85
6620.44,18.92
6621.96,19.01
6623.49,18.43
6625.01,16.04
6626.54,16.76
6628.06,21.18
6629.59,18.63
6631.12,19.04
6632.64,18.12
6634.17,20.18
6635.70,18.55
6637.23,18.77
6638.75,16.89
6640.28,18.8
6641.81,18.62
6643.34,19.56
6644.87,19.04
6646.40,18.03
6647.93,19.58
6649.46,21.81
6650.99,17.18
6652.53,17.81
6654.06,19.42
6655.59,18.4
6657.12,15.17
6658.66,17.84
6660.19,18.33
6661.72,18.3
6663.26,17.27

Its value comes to 1.35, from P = 0.021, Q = 0.0154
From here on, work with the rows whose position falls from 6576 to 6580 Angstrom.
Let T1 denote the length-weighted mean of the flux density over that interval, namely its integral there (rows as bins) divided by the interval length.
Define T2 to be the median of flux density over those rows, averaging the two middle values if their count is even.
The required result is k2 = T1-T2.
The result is 0.55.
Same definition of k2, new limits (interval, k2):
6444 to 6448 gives 0.15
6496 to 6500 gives -0.05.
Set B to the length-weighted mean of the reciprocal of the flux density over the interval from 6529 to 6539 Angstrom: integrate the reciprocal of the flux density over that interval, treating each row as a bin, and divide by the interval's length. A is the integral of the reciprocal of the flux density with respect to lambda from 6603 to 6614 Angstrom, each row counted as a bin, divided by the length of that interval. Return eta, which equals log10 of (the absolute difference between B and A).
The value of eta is -2.29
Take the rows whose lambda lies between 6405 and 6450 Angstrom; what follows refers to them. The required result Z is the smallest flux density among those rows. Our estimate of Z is 15.81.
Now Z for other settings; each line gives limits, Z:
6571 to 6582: 17.1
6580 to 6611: 14.33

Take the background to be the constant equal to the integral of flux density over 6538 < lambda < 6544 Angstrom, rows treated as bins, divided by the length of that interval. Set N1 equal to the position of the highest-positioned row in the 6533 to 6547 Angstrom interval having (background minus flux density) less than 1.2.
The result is 6546.16 Angstrom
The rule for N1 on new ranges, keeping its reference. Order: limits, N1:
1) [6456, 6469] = 6466.76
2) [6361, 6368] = 6366.29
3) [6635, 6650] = 6649.46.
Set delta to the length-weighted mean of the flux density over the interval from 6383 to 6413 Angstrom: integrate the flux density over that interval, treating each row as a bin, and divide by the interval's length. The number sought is 18.2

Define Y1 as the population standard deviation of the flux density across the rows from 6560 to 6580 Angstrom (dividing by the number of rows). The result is 1.27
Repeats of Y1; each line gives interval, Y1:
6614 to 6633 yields 1.32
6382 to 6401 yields 1.25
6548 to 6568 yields 1.09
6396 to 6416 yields 1.16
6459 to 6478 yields 0.74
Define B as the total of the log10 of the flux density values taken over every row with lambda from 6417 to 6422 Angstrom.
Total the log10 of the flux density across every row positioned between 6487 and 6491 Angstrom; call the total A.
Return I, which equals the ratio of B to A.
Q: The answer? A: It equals 1.00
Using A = 3.77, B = 3.78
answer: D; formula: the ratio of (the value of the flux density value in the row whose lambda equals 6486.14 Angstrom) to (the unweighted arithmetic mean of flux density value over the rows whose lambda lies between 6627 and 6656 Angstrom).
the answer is 0.97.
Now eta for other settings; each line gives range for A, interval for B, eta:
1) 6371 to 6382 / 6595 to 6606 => -3.75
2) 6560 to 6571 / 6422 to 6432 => -2.58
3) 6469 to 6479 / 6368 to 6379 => -2.42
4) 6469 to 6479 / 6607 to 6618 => -3.40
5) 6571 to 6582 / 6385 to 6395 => -2.58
